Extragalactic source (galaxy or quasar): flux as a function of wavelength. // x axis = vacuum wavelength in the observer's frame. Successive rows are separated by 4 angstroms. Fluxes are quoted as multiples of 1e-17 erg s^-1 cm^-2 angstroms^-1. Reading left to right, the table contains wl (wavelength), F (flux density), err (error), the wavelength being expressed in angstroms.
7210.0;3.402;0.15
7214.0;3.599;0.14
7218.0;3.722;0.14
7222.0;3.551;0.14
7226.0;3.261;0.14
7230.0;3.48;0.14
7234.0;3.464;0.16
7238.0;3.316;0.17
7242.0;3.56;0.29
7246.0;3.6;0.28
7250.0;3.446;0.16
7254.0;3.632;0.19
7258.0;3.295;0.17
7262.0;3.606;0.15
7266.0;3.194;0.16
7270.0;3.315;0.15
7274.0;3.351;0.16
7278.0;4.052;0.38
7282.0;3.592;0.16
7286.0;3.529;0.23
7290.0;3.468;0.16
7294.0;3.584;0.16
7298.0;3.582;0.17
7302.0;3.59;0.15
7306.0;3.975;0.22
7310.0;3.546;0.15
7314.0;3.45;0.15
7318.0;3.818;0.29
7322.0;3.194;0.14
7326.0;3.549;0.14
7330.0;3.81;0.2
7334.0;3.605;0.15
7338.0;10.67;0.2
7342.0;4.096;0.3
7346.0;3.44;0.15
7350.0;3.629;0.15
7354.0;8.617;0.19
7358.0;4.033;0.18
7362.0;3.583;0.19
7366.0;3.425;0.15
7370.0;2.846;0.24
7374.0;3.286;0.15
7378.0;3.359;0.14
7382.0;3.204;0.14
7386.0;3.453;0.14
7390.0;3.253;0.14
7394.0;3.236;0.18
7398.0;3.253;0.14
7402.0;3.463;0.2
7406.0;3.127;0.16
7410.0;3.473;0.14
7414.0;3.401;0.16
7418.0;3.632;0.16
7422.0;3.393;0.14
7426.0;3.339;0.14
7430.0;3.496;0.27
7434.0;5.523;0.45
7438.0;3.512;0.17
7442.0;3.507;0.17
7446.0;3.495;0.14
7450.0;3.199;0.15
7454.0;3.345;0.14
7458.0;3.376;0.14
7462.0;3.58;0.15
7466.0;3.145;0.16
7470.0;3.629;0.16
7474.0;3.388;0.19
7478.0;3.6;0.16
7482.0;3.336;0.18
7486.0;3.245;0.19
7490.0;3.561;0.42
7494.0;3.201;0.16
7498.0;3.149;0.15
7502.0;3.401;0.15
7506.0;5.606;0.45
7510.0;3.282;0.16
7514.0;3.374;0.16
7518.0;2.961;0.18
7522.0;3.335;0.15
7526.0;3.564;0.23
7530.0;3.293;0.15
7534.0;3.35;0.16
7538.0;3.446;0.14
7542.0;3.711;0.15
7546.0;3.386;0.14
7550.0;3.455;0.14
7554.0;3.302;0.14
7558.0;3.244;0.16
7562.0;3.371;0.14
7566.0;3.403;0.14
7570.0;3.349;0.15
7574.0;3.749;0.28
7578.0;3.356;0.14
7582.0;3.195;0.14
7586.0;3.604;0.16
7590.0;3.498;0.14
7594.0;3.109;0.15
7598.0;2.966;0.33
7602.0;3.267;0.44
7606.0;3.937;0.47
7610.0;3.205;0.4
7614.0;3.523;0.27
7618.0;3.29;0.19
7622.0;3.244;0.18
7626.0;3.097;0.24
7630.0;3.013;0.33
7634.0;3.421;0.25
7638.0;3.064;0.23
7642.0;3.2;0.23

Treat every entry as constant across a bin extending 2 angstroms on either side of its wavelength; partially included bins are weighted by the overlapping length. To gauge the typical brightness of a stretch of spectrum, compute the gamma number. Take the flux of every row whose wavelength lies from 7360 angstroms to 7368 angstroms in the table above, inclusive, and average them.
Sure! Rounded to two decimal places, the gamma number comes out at 3.50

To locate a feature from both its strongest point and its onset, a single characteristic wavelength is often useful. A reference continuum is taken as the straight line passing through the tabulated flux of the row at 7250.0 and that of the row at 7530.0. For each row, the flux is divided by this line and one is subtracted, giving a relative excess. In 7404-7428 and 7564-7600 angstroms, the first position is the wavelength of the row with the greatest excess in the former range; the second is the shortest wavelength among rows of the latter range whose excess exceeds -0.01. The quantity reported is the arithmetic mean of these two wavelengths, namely 7492 angstroms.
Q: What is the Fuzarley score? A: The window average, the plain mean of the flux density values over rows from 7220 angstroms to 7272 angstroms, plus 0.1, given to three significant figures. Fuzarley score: 3.54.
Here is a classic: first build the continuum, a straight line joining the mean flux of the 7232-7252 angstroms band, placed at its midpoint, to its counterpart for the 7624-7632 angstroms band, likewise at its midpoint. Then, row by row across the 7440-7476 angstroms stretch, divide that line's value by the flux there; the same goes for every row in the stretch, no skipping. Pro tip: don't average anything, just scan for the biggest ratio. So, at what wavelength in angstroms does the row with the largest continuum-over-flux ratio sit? 7466.0 angstroms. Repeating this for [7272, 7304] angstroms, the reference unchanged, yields 7274.0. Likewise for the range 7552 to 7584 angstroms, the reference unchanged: 7582.0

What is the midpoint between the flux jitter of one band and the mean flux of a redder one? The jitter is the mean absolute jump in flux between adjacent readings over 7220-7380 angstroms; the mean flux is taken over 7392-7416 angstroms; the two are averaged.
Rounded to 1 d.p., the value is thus 2.1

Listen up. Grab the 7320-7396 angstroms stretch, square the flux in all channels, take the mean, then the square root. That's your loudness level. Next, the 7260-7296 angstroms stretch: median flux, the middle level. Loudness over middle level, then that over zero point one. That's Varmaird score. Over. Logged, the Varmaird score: 12.9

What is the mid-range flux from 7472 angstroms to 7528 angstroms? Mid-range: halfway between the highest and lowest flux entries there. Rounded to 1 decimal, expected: 4.3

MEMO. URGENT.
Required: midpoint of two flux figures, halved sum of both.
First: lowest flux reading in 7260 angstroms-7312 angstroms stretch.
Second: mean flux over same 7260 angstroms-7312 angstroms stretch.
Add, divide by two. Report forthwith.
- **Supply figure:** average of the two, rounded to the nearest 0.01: 3.38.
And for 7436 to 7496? 3.28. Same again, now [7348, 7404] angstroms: 3.30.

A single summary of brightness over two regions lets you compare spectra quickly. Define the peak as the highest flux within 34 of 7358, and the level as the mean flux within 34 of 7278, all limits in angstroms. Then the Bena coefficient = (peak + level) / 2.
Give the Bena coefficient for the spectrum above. 7.1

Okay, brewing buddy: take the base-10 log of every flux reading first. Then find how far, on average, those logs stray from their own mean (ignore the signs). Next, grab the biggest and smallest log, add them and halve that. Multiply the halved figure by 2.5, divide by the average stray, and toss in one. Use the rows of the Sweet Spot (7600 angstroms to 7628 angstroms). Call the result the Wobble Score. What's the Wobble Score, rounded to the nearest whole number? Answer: 54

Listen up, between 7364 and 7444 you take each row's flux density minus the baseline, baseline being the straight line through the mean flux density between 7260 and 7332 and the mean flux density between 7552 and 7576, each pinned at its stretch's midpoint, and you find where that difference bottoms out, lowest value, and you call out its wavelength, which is 7370.0 angstroms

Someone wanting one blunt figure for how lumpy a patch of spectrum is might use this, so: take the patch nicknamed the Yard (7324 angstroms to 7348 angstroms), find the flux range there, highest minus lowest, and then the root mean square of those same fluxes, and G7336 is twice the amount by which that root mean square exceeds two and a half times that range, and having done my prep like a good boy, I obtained -25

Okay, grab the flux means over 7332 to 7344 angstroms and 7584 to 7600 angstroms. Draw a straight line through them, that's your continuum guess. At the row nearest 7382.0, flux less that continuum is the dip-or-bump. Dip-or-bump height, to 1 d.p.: -2.4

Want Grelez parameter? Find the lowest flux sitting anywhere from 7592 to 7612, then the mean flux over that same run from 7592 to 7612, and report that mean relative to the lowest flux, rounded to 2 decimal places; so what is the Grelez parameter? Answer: 1.11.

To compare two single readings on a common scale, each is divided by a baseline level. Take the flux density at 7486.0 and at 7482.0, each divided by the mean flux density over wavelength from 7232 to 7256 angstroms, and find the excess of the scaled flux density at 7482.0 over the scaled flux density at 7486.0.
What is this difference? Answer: 0.026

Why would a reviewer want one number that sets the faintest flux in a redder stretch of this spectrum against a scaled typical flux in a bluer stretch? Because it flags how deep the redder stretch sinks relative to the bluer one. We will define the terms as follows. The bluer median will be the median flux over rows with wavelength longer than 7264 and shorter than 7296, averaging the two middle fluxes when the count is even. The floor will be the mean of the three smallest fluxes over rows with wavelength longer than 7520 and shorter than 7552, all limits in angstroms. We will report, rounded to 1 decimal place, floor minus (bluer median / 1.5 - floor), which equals 4.3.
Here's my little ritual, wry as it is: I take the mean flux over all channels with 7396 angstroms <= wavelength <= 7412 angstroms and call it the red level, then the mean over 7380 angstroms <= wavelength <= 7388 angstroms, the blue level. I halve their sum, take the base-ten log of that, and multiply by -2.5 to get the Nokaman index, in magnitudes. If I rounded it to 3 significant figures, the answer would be -1.31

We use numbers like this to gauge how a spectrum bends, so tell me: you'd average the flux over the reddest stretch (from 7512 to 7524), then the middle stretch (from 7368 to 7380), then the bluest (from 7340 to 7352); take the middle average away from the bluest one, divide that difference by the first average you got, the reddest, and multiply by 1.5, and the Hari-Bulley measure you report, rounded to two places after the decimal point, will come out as 0.26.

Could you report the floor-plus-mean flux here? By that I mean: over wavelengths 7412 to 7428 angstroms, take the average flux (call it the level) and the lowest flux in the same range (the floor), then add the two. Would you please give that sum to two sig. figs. 6.8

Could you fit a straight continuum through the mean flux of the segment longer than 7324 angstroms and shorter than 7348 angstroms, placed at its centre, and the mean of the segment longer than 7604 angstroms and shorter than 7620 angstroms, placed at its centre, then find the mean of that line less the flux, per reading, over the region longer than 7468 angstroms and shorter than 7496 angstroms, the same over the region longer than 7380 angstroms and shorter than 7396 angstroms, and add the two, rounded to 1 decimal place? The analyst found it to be 2.0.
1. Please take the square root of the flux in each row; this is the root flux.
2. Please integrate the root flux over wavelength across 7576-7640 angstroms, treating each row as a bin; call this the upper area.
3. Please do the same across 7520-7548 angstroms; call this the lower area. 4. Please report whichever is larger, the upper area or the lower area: 116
